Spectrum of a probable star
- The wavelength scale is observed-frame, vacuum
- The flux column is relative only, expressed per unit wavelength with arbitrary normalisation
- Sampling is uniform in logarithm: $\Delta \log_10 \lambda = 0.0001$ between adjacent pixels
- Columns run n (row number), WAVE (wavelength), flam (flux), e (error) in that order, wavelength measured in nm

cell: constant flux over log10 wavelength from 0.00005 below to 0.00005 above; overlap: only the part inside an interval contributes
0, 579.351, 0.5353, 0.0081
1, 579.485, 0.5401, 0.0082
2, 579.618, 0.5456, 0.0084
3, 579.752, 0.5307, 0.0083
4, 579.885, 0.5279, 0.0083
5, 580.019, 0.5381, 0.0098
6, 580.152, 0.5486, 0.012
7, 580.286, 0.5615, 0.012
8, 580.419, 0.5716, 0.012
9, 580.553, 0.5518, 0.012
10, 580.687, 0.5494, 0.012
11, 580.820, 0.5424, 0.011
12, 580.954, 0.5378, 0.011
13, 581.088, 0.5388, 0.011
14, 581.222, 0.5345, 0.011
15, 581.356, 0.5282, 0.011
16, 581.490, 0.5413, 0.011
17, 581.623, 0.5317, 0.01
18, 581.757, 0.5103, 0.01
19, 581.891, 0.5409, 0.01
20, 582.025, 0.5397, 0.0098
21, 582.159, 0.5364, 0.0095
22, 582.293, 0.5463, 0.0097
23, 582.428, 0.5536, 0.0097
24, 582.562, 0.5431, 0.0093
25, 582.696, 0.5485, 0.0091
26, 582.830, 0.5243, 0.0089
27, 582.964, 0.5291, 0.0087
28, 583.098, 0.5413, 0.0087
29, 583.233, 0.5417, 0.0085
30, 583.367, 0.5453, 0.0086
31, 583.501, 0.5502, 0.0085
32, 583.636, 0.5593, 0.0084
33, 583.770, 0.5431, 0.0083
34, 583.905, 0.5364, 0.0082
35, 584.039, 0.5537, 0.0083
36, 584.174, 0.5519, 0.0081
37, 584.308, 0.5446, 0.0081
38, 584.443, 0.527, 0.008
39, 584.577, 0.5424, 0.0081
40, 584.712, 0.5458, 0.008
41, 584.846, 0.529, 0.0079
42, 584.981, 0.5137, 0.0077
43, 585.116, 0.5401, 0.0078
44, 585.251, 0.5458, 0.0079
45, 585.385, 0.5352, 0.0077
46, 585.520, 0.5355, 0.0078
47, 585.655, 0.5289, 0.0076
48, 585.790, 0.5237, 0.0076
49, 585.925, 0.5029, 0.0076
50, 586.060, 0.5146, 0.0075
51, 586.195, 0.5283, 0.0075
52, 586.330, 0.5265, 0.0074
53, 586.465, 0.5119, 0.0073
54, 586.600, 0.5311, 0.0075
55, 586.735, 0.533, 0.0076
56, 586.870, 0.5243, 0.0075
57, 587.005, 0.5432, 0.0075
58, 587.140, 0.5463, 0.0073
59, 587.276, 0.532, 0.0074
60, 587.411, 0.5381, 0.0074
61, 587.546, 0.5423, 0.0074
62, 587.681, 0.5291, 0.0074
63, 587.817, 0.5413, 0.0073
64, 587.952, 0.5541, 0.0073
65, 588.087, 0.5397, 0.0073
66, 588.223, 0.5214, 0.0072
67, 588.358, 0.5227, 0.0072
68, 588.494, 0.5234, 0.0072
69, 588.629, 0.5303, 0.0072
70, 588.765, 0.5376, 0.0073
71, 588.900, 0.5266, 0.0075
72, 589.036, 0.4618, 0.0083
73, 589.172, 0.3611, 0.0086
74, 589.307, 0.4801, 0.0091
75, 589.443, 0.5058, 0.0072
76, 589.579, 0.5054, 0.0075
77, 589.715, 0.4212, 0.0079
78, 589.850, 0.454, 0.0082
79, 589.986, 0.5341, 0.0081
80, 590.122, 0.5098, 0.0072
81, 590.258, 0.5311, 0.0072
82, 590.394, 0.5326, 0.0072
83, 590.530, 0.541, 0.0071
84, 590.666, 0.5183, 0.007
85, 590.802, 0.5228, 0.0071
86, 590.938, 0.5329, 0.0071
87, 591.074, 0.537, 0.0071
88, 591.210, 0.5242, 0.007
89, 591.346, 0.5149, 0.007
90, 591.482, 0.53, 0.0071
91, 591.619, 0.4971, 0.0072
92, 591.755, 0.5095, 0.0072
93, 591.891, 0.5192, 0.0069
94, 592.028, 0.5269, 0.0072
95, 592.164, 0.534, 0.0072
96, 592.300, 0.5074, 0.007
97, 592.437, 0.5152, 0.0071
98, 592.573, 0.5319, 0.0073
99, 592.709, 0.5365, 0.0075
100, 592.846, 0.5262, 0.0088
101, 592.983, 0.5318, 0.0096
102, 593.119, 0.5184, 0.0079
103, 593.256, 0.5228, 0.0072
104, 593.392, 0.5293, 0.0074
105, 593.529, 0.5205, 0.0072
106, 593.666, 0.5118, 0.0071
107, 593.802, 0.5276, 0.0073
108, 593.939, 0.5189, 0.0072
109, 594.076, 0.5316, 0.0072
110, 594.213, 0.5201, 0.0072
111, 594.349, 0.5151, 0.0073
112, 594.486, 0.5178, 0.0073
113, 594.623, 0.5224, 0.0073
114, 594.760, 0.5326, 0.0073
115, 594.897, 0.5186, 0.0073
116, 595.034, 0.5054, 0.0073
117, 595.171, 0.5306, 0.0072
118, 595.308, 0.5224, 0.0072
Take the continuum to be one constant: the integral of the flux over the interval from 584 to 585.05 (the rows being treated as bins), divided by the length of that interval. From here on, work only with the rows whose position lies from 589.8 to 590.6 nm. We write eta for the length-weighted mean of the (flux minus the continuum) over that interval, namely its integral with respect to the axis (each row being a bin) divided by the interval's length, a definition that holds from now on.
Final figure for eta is -0.019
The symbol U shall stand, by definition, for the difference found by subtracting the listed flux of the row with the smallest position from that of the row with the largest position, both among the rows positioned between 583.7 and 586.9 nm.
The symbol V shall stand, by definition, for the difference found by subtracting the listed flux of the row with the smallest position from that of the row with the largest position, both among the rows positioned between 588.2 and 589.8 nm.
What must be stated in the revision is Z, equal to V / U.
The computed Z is 5.3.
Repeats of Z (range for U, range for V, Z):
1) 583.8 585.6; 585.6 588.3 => 8.3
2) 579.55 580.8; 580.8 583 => -3.5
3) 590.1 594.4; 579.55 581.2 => -1.3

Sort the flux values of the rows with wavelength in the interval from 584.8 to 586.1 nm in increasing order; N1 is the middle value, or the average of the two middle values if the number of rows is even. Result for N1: 0.529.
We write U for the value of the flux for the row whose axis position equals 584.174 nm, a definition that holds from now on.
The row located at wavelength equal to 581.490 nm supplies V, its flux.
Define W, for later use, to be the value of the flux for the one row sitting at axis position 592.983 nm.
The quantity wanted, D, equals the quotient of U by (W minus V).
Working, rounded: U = 0.5519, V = 0.5413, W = 0.5318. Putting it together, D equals -58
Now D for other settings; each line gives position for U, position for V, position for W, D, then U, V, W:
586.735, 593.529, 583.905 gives 34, 0.533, 0.5205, 0.5364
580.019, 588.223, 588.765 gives 33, 0.5381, 0.5214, 0.5376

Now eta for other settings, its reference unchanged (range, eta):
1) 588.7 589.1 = -0.029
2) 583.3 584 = 0.009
